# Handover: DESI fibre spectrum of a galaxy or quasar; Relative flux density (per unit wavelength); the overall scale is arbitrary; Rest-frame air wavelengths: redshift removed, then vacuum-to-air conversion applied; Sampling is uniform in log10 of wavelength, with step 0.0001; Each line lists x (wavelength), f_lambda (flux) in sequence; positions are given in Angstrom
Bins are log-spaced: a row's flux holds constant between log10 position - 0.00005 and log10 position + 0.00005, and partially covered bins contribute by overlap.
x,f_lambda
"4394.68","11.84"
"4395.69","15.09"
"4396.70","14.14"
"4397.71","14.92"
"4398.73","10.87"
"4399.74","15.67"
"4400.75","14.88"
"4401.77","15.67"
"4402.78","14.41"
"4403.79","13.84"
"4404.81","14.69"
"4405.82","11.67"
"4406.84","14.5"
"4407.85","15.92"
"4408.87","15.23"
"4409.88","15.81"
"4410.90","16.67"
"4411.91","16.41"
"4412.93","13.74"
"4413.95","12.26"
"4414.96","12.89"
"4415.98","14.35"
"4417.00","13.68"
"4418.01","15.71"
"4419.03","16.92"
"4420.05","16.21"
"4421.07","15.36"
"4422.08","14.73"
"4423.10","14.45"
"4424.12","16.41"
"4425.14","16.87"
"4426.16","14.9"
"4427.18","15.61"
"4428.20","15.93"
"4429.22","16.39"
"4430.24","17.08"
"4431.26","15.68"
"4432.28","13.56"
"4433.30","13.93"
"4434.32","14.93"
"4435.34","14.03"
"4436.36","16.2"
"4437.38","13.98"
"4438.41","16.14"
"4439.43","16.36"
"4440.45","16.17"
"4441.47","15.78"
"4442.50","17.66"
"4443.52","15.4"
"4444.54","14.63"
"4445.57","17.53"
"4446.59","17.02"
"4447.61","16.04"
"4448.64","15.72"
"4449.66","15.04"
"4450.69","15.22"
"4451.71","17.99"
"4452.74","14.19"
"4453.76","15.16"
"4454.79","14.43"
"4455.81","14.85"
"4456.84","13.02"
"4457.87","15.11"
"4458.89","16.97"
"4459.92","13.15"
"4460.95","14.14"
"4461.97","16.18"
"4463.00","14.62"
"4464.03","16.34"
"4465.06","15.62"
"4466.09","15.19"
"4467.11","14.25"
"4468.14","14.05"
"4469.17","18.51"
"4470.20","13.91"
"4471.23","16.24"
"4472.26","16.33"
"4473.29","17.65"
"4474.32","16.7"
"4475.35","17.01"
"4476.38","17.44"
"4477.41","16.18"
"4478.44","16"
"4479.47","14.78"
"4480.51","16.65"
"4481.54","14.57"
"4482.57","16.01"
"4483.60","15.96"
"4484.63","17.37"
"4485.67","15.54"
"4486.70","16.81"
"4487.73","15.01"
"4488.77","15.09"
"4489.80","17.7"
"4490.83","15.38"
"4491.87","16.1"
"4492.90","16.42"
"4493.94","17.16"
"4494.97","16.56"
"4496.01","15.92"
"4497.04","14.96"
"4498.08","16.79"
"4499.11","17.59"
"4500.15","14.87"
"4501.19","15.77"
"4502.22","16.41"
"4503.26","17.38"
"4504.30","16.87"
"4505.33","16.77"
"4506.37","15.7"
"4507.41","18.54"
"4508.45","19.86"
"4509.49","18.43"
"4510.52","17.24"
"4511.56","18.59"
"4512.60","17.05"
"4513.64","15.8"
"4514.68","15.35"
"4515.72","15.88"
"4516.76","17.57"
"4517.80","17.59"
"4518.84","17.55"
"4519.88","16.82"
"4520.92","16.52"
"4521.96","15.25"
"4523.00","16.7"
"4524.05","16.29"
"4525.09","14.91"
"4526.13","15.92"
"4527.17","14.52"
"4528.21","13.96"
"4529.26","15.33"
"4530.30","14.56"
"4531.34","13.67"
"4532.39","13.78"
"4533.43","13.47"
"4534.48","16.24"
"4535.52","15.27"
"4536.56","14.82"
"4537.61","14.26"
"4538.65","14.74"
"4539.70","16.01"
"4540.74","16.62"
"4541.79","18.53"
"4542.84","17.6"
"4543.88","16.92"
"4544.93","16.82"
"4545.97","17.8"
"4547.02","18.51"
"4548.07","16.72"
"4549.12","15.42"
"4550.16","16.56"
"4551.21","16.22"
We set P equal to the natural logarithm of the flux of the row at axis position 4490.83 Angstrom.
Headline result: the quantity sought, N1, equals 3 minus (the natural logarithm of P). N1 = 1.99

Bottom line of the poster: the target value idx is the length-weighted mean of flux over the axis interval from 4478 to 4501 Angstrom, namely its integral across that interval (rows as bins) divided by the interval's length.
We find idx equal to 16.0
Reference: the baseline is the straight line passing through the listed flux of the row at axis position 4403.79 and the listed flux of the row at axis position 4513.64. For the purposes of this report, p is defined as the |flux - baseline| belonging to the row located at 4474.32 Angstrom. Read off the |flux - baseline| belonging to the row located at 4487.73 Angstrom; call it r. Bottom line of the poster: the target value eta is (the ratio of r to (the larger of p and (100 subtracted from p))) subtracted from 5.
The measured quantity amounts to 4.8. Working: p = 1.6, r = 0.3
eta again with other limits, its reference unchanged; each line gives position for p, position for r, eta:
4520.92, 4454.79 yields 4.5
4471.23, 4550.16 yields 4.9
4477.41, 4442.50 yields 2.0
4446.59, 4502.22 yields 4.7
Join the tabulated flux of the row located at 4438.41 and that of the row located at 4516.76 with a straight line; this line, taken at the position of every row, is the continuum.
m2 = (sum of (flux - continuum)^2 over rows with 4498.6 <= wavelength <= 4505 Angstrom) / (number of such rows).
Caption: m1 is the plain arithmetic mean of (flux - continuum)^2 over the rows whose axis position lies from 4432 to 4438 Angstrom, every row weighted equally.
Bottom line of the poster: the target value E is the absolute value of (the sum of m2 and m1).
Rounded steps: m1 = 3.4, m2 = 1.5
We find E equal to 5.0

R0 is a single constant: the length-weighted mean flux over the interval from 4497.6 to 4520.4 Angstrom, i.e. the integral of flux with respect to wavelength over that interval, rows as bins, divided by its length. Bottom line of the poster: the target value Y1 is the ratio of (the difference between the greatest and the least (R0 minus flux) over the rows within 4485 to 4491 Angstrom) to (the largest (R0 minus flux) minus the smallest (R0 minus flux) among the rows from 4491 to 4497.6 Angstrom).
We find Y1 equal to 1.2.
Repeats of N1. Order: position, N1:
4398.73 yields 2.13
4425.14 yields 1.96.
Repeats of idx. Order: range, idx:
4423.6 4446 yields 15.7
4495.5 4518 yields 16.9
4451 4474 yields 15.4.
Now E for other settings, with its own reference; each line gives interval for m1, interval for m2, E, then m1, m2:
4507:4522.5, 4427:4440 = 3.6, 1.9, 1.7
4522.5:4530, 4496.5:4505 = 8.3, 6.5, 1.8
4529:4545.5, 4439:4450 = 8.6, 7.7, 0.9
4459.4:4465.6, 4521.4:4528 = 8.8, 3.7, 5.1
